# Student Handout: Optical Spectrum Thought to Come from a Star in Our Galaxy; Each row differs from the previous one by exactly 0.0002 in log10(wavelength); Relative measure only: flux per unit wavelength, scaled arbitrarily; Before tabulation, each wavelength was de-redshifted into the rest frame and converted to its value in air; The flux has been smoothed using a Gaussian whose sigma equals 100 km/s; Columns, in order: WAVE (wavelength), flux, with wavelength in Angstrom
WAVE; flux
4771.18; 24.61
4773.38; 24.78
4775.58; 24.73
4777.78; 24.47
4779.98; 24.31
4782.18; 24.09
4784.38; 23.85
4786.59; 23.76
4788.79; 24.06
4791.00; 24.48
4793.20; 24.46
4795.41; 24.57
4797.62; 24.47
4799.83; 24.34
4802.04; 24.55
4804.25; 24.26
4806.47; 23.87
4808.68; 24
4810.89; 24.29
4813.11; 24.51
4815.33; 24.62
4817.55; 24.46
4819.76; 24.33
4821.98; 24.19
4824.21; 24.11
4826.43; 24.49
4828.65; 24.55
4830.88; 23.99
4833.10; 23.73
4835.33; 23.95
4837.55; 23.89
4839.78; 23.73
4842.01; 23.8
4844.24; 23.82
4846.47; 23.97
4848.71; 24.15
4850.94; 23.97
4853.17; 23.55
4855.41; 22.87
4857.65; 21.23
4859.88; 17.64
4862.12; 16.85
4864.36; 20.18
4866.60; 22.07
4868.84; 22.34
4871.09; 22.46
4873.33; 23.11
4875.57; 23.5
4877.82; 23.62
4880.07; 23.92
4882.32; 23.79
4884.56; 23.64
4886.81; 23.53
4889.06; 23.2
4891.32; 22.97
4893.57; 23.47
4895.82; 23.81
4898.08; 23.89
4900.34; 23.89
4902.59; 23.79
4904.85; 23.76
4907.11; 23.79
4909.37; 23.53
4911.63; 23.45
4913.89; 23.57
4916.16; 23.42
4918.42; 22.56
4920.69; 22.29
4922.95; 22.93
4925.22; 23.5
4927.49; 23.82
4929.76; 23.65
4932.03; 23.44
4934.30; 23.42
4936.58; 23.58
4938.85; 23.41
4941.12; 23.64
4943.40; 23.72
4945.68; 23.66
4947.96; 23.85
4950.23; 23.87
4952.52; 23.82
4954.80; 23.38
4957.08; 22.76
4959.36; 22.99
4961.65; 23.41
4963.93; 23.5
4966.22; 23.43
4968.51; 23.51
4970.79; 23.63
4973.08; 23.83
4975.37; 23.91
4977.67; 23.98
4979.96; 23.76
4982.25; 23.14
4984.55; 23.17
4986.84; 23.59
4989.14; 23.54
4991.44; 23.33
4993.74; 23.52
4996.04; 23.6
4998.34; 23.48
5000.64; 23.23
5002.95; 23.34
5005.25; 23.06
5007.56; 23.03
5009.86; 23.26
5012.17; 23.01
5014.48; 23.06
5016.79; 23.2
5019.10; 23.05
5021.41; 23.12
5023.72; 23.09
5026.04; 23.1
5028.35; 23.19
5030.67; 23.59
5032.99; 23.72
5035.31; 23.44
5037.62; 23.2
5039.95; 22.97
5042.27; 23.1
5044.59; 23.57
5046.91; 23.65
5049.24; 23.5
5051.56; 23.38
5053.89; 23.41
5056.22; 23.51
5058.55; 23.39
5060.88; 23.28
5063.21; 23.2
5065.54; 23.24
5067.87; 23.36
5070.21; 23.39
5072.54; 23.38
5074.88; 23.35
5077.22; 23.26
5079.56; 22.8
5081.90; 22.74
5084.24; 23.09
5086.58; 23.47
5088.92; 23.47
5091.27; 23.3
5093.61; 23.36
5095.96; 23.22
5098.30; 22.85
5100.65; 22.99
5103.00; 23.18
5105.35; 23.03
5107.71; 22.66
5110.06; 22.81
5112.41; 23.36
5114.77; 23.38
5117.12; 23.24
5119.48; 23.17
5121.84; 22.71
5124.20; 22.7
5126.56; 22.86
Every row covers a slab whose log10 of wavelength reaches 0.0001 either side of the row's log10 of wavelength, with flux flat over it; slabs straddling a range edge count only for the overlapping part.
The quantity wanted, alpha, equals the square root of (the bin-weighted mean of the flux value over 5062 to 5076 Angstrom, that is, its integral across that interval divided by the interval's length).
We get 4.83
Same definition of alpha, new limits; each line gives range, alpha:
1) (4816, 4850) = 4.91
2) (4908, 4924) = 4.81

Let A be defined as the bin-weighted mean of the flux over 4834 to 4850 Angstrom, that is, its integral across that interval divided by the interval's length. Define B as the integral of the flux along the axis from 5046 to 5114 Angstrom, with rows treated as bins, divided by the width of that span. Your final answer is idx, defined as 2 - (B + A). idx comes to -45.1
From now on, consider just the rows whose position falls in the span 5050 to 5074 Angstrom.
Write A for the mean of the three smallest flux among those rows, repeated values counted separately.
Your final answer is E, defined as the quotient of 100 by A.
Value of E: 4.30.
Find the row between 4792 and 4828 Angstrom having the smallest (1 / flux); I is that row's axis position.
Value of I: 4815.33 Angstrom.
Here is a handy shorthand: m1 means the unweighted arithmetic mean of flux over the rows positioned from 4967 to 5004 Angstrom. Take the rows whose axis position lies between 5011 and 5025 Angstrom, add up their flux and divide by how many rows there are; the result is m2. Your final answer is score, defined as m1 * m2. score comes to 543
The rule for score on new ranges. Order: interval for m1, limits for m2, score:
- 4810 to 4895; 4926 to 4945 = 548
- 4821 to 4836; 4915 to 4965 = 565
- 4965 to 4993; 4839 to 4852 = 563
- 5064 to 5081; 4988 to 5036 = 541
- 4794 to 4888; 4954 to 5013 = 548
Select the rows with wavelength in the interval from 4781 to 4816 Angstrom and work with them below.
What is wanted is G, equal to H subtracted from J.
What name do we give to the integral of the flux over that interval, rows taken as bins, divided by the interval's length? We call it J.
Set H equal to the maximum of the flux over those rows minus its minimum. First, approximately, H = 0.86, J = 24.3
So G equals 23.4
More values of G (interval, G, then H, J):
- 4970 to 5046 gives 22.3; 1.01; 23.4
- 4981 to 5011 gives 22.8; 0.57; 23.3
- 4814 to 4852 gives 23.2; 0.89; 24.1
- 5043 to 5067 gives 23.0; 0.45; 23.4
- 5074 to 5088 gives 22.4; 0.73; 23.1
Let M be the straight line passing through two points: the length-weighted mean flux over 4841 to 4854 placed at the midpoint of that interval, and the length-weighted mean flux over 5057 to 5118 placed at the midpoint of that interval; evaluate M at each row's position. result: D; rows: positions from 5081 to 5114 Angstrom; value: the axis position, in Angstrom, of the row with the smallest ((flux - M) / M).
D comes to 5107.71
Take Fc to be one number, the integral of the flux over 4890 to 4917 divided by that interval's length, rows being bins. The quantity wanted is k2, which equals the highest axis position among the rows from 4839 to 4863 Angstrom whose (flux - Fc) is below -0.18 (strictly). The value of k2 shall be 4862.12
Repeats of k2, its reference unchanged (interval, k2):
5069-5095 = 5093.61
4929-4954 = 4938.85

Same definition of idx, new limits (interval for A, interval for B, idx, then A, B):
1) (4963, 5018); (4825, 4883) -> -44.3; 23.4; 22.9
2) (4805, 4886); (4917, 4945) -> -44.6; 23.3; 23.3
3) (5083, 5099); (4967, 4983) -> -45.0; 23.3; 23.7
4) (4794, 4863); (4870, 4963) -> -45.1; 23.6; 23.5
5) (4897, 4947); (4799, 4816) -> -45.8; 23.5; 24.3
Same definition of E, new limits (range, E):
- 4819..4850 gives 4.21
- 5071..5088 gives 4.37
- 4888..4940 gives 4.43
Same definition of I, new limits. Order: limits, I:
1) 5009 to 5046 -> 5032.99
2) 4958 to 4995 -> 4977.67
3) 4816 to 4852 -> 4828.65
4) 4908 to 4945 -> 4927.49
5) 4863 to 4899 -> 4880.07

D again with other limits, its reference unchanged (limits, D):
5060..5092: 5081.90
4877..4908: 4891.32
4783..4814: 4786.59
